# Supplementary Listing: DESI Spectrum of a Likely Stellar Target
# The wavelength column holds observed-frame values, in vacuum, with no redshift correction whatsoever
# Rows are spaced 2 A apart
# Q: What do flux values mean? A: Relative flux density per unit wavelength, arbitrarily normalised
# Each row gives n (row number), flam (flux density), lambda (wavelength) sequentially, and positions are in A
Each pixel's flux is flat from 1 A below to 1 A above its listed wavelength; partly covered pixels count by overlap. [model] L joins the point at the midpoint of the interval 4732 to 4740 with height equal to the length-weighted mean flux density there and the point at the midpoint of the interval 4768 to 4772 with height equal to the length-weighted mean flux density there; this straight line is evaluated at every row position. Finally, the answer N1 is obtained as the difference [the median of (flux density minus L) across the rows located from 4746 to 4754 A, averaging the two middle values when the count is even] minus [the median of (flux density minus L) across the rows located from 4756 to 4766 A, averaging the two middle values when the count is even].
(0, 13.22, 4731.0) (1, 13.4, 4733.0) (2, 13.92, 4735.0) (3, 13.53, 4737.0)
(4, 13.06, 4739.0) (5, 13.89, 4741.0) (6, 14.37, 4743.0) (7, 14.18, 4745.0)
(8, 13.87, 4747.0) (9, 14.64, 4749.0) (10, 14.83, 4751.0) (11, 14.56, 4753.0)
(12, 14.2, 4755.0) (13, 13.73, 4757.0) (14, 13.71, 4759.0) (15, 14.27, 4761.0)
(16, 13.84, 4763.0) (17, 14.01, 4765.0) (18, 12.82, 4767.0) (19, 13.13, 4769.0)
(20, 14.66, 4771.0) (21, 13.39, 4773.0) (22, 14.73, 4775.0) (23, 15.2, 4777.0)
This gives 0.91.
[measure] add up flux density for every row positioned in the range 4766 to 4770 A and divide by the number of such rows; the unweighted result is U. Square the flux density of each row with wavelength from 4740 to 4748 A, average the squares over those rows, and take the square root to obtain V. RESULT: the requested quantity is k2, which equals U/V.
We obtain 0.922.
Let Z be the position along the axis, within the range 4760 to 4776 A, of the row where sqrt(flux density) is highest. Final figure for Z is 4775.0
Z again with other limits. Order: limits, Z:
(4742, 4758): 4751.0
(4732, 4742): 4735.0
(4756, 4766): 4761.0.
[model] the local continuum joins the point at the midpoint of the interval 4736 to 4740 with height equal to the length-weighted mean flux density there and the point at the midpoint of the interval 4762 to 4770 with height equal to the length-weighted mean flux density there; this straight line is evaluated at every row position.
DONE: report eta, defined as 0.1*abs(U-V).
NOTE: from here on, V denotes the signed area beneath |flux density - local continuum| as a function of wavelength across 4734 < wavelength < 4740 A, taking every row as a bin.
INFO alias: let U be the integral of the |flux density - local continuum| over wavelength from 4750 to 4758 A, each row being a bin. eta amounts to 0.5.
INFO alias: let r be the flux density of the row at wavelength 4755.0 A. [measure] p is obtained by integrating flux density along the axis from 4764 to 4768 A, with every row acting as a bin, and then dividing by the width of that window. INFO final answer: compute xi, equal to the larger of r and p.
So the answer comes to 14.2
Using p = 13.4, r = 14.2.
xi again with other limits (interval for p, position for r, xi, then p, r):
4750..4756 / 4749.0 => 14.6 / 14.5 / 14.64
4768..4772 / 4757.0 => 13.9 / 13.9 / 13.73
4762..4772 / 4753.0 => 14.6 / 13.7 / 14.56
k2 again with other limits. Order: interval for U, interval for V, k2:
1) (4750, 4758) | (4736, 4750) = 1.028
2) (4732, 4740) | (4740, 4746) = 0.953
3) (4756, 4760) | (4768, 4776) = 0.980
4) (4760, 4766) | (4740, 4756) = 0.980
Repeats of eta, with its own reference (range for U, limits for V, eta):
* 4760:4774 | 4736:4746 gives 0.2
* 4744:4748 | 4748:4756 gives 0.7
